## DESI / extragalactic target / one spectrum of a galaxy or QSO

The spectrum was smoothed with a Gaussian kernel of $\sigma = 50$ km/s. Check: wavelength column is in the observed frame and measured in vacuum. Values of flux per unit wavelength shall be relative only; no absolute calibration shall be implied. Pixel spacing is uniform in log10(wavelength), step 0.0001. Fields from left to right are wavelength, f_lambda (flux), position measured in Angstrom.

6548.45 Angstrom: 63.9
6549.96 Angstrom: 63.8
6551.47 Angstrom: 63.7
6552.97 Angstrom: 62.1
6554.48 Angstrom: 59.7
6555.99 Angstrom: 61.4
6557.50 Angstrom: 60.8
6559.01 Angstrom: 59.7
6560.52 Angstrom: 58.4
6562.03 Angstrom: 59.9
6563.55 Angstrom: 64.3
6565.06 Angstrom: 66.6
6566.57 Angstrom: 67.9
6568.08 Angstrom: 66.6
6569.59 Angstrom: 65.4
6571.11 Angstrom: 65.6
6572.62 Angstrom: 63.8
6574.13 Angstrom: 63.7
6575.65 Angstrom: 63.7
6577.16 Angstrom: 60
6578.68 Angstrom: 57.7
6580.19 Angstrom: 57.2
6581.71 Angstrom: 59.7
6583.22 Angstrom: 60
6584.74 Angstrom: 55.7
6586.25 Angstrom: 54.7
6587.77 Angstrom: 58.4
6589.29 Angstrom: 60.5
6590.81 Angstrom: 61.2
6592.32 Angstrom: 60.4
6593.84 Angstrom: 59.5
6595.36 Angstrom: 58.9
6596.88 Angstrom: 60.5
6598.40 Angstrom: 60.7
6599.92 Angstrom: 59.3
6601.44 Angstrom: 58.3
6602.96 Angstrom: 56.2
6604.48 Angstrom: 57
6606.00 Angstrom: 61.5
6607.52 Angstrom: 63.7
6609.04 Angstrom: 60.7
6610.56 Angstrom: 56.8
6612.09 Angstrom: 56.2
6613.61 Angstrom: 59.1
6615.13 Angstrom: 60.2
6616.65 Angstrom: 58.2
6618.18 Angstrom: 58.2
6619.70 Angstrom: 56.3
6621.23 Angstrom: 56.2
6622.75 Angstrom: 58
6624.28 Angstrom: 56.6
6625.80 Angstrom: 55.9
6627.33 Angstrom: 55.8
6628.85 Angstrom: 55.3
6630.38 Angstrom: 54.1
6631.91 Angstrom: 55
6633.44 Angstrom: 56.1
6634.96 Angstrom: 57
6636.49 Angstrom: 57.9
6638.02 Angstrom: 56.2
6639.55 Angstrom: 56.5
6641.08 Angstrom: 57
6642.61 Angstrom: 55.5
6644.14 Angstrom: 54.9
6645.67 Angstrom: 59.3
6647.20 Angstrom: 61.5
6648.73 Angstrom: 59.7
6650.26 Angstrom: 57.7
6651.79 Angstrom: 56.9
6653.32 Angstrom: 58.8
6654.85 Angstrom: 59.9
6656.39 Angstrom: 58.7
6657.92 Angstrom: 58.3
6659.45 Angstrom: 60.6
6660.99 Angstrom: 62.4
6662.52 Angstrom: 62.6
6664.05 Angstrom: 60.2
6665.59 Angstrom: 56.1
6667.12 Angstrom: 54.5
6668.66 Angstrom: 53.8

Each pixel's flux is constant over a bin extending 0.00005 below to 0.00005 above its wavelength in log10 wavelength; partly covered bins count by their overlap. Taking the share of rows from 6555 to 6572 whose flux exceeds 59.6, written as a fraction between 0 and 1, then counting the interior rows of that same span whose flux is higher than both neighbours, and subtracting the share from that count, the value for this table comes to 0.1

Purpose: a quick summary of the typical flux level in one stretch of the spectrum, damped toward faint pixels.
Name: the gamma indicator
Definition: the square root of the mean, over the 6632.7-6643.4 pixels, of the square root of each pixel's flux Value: 2.74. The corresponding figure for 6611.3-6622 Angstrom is 2.76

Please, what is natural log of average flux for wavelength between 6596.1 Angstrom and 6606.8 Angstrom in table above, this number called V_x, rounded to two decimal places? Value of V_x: 4.08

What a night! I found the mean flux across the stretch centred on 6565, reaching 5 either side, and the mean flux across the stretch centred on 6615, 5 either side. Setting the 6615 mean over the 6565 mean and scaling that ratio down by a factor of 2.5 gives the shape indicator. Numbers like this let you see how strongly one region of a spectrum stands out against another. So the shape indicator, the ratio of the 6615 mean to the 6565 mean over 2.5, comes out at 0.361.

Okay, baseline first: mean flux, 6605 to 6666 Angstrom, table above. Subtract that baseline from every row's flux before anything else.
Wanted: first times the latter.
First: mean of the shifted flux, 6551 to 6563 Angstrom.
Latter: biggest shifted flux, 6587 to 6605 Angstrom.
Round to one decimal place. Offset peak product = 8.4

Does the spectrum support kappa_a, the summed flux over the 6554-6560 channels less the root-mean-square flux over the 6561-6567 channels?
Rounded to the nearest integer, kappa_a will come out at 177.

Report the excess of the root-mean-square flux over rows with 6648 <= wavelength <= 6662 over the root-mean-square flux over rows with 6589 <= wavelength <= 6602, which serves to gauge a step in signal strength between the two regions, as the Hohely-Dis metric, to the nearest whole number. -1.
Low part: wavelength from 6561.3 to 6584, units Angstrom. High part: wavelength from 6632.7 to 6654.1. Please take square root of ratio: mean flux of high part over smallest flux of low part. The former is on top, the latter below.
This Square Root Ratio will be 1.00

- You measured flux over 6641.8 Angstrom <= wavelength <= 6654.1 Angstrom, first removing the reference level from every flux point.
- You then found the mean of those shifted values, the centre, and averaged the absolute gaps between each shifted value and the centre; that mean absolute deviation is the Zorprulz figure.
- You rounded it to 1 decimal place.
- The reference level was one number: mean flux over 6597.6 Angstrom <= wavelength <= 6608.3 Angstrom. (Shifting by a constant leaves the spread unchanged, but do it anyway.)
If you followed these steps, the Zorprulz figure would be 1.8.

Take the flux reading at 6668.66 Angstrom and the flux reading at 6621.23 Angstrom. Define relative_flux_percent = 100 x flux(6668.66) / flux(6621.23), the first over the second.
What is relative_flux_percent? 96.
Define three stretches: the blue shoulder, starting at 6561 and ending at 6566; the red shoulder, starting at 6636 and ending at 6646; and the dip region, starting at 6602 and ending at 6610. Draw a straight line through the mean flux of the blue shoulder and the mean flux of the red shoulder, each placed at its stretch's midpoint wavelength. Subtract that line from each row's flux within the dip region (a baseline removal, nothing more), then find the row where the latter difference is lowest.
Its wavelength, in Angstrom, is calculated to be 6602.96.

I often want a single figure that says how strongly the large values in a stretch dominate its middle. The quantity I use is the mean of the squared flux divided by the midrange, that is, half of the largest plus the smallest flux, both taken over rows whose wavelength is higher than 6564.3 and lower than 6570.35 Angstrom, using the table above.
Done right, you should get 67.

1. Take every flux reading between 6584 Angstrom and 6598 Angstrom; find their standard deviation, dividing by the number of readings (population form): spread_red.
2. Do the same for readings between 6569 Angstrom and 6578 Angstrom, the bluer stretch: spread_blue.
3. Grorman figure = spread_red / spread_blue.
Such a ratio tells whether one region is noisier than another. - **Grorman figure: 1.2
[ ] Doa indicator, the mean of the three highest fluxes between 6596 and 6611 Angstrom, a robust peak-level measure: 62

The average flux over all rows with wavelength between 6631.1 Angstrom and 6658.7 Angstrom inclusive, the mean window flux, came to 57.6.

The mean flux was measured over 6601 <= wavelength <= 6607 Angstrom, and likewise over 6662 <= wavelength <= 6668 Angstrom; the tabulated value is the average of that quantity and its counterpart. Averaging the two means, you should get 58.3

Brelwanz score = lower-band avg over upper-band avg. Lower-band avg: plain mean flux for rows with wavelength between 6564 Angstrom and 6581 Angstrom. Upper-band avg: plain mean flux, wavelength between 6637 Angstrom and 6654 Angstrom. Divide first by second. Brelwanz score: 1.10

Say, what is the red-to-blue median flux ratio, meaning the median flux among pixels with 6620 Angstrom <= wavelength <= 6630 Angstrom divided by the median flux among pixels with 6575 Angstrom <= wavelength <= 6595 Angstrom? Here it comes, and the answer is 0.94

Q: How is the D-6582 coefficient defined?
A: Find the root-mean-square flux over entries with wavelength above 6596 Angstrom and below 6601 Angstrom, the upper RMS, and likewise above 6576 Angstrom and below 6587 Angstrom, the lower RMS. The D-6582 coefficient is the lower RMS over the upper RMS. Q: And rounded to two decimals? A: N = 0.96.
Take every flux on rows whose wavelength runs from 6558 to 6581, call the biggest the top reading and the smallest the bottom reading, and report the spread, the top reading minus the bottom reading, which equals 11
